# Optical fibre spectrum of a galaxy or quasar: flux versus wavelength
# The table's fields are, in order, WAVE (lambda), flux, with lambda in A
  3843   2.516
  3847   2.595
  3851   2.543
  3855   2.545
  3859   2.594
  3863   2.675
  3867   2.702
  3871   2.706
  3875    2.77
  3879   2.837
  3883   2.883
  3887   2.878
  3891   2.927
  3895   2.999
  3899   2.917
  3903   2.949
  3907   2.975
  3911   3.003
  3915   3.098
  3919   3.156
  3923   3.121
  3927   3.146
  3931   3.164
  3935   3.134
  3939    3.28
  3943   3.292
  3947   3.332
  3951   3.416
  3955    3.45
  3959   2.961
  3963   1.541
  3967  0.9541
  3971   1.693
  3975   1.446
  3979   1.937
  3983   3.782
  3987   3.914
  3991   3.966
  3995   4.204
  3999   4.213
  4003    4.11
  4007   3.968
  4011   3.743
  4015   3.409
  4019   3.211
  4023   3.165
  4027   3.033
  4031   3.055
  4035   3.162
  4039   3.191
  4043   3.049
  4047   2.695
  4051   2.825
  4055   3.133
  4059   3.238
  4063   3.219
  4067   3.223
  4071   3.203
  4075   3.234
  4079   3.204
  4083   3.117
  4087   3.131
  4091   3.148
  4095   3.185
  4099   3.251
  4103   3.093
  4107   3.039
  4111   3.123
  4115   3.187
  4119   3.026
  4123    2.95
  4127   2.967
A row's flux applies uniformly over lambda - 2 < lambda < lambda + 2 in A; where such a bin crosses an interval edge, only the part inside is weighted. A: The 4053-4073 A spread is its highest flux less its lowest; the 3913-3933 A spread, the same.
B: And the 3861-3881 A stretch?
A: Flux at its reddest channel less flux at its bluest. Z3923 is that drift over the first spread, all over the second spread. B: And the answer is 23.4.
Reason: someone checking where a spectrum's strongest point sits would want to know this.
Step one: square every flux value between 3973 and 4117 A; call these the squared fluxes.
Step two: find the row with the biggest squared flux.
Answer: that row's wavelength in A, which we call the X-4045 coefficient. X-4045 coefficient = 3999 A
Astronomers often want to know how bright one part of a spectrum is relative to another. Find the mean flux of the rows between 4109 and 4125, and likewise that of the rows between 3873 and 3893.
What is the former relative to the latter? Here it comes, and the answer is 1.07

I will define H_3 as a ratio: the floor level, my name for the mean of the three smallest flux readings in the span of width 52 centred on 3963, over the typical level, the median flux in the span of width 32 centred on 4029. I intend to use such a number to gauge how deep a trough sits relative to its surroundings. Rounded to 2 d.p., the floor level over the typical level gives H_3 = 0.42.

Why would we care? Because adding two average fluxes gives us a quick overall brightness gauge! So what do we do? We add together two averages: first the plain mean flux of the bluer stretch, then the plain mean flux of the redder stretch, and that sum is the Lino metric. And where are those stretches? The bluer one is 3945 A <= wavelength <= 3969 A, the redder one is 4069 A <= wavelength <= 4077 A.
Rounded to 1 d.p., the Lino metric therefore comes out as 5.8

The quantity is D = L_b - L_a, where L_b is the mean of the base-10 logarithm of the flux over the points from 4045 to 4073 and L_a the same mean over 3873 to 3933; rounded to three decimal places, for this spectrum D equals 0.012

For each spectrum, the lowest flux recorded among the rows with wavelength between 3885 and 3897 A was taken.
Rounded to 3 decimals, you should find 2.878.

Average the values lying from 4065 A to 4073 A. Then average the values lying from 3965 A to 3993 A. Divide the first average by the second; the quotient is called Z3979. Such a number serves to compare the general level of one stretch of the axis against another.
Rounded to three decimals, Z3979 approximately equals 1.271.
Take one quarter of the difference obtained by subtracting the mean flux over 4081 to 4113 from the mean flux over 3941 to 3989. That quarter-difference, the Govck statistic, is -0.12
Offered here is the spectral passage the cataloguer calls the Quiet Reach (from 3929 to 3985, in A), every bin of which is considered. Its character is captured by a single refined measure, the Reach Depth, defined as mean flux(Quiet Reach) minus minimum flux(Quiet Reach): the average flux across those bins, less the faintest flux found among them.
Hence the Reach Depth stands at 1.7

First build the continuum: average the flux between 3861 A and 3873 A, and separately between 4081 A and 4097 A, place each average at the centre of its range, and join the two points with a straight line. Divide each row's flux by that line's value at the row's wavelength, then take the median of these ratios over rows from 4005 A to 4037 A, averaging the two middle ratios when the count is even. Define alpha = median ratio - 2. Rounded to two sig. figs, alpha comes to -0.94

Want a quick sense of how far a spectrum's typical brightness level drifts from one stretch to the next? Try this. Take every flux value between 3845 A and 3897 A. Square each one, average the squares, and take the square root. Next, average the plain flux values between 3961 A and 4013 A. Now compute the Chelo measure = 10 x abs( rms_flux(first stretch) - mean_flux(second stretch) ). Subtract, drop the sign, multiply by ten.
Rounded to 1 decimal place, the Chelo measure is 2.9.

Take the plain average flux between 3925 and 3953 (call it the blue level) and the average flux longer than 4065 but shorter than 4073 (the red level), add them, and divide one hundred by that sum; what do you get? 15.5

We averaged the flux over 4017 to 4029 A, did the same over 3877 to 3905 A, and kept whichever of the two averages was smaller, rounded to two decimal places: 2.91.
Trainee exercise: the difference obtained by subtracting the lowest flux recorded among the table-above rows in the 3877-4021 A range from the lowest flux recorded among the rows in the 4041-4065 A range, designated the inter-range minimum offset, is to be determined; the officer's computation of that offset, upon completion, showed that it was 1.7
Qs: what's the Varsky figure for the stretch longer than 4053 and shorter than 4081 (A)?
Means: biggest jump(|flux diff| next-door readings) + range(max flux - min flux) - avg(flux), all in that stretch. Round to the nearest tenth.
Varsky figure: -3.0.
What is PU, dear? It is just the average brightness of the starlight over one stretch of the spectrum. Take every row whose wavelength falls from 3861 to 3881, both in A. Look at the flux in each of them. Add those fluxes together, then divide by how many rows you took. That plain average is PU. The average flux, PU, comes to 2.74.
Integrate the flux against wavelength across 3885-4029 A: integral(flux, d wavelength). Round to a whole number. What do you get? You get 446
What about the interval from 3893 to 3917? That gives 72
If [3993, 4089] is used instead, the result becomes 319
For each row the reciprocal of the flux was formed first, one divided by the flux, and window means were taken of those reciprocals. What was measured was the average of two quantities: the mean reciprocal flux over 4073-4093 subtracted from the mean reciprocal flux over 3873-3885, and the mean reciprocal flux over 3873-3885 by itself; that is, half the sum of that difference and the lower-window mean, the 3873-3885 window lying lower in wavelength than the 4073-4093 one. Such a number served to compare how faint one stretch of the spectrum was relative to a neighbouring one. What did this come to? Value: 0.20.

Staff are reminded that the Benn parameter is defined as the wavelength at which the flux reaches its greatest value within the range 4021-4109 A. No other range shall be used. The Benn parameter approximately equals 4099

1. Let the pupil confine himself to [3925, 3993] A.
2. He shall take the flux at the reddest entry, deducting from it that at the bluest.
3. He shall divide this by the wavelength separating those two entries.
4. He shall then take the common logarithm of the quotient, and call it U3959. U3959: -1.9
